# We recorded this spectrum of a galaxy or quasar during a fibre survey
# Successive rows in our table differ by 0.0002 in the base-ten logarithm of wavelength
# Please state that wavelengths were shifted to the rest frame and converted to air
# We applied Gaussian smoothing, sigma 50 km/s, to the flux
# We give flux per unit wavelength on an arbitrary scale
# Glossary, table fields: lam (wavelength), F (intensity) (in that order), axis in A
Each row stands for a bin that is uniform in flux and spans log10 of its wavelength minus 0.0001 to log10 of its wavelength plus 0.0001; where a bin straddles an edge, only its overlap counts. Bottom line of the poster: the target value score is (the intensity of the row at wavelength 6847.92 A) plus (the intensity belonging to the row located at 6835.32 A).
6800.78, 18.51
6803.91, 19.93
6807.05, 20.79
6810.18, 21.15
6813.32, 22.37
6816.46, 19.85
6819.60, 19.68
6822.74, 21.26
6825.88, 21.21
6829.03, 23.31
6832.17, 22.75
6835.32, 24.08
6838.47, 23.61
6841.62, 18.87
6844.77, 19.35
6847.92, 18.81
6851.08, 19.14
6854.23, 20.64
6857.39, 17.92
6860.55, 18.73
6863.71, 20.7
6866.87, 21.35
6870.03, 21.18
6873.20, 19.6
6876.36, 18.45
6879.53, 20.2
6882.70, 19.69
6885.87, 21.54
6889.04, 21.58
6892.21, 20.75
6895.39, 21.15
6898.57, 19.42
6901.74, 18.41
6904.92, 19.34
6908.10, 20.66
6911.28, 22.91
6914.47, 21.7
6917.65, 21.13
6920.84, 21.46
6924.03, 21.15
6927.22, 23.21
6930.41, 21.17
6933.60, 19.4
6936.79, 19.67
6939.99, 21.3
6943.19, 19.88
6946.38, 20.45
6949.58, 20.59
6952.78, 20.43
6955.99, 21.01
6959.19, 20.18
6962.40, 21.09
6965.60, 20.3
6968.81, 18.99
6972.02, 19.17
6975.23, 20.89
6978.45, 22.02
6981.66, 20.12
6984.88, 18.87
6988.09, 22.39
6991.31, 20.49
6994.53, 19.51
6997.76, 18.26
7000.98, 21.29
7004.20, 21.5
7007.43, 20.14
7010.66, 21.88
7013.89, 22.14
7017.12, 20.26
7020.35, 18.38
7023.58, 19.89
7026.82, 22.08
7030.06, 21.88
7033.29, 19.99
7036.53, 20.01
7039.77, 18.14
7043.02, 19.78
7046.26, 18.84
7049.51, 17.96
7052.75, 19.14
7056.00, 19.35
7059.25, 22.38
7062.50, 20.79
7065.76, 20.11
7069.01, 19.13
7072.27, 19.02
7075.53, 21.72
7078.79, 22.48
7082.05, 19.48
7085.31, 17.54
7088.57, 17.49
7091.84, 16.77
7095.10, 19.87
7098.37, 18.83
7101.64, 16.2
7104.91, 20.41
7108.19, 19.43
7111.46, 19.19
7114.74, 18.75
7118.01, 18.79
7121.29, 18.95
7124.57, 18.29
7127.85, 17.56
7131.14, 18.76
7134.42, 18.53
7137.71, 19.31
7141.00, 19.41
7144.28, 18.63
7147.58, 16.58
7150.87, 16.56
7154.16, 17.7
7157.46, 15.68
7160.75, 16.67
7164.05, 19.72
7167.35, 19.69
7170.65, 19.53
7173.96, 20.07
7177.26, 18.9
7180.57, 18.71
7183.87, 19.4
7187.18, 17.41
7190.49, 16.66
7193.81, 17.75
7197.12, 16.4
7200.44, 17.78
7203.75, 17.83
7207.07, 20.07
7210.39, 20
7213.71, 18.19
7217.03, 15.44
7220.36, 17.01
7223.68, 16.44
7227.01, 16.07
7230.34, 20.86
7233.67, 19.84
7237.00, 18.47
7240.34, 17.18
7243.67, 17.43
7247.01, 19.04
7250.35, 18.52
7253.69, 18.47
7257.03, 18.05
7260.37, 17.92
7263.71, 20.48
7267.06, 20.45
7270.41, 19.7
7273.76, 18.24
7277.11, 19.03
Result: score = 43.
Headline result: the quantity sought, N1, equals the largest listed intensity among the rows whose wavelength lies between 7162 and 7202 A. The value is 20.07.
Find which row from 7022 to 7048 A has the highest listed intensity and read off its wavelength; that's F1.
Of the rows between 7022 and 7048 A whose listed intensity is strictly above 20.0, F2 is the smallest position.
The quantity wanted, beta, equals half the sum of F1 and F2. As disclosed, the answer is 7026.8 A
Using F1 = 7026.82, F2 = 7026.82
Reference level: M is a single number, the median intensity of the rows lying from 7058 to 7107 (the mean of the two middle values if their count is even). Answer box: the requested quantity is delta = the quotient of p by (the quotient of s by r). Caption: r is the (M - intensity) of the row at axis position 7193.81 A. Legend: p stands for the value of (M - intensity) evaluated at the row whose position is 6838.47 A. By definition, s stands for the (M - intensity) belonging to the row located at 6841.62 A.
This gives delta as -11.7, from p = -4.1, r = 2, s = 0.6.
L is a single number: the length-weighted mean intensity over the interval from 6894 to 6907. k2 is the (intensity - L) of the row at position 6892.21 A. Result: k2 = 1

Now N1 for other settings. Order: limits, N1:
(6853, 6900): 21.58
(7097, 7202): 20.41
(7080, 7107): 20.41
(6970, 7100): 22.48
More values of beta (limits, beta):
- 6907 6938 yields 6917.7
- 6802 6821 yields 6810.2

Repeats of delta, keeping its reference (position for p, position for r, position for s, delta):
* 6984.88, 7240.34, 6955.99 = -0.9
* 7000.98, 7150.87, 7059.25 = 1.8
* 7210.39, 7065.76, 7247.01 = 0.7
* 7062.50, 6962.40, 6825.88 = -1.2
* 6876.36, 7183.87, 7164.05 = -0.3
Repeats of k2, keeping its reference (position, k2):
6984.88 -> -1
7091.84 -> -3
